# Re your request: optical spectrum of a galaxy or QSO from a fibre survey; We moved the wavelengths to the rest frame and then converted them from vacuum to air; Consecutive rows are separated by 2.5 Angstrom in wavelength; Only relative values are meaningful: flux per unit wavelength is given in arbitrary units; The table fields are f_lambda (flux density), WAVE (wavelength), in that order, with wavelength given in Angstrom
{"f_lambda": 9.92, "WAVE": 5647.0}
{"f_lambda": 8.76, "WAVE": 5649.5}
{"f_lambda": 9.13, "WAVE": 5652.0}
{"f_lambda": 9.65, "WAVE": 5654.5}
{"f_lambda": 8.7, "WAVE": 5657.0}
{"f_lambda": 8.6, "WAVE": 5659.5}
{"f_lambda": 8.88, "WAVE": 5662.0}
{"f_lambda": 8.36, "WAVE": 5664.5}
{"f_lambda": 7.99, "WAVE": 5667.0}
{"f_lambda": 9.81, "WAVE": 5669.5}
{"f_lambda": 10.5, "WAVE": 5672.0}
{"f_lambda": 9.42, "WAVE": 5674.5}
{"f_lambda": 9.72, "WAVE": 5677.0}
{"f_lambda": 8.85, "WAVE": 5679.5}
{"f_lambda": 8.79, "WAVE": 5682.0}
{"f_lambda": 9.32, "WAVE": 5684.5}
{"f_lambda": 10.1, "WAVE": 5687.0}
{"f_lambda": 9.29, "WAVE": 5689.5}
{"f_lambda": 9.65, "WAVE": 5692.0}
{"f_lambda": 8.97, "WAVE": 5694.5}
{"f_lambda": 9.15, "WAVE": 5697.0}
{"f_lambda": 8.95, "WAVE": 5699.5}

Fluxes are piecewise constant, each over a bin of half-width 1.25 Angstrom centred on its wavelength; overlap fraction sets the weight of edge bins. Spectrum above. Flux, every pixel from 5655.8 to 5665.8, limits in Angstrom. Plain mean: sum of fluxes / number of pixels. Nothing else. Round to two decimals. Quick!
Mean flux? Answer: 8.63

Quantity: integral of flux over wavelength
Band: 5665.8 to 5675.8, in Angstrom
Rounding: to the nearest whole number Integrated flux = 94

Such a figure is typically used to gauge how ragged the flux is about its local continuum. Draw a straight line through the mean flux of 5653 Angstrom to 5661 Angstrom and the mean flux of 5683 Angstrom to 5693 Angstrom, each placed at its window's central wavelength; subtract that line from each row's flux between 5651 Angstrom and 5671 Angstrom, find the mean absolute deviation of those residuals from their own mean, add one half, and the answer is 1.01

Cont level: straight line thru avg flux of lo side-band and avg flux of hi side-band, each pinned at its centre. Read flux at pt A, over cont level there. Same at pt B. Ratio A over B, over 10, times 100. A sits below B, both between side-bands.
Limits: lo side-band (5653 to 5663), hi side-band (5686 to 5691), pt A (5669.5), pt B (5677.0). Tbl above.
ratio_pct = 10.3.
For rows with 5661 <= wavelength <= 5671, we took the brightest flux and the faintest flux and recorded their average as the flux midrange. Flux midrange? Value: 8.90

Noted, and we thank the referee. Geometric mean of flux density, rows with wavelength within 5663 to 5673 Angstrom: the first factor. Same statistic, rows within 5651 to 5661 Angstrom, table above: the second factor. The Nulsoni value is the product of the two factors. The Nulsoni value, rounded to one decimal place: 82.1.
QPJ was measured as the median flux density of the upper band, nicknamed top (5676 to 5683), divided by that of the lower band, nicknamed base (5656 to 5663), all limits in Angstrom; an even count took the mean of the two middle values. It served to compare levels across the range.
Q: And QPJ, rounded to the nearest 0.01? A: 1.02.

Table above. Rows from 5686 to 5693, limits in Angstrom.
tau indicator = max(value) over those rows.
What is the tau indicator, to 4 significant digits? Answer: 10.10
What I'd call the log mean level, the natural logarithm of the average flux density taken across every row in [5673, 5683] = 2.22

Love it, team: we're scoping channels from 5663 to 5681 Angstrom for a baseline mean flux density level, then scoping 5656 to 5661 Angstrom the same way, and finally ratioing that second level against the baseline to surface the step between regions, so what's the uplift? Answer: 0.94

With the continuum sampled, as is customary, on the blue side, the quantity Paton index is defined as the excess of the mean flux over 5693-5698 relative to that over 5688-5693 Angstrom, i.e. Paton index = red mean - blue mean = -0.4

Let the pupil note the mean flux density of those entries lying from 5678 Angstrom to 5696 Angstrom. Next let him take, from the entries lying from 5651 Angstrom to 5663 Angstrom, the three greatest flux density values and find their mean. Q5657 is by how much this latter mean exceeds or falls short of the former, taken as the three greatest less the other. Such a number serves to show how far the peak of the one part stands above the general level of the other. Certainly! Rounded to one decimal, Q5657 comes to -0.1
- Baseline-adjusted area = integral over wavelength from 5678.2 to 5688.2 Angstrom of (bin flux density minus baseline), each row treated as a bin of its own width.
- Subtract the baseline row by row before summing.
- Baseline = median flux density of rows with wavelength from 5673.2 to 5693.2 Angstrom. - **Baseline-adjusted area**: -1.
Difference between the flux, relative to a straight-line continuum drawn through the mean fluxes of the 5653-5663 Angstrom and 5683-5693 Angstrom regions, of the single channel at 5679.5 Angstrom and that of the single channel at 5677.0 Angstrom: -0.10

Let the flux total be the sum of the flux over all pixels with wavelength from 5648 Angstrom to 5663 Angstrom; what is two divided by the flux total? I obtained 0.0372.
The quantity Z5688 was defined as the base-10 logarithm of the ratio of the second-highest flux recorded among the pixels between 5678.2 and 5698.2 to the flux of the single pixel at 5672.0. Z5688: -0.037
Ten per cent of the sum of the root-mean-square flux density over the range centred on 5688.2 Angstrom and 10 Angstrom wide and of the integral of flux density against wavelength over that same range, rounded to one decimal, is 10.5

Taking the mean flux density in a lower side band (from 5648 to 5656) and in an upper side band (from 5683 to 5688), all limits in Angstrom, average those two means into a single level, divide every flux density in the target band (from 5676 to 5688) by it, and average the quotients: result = 0.99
